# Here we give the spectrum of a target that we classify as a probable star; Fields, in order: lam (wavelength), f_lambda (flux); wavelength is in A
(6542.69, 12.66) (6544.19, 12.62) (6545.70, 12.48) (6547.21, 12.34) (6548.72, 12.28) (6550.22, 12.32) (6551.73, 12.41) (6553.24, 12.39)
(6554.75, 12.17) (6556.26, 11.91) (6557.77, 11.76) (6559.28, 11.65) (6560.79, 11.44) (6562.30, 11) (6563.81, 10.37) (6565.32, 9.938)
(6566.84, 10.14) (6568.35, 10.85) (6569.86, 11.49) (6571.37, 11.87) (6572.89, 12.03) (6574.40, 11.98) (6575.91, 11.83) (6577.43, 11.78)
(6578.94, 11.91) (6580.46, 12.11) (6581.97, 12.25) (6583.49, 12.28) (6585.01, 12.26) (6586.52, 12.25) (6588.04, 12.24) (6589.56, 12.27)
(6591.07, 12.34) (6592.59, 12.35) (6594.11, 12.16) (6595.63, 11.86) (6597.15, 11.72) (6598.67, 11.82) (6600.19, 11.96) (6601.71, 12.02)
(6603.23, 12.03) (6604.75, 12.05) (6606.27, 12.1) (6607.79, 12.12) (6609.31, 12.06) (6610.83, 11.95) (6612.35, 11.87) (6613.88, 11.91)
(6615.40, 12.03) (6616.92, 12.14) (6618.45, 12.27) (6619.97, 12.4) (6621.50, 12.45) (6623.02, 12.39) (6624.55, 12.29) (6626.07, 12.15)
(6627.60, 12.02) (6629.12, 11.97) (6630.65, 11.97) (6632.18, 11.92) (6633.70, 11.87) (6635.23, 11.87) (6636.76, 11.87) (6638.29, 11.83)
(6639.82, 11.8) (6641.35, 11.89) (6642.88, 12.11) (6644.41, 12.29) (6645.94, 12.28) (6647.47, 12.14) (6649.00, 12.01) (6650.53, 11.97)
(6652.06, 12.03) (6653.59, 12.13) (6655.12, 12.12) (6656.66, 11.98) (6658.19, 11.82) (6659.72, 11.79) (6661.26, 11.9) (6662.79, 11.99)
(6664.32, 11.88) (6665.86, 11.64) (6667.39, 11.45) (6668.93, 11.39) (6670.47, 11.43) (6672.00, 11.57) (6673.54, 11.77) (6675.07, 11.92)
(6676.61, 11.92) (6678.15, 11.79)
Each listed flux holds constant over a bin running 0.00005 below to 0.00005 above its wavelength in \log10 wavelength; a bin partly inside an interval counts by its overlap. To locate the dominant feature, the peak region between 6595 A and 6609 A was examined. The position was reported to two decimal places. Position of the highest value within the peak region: 6607.79 A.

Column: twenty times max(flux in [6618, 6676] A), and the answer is 249.0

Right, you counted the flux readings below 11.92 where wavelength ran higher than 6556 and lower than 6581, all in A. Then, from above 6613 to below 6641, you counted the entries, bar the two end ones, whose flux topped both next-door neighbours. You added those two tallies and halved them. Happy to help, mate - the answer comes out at 7.5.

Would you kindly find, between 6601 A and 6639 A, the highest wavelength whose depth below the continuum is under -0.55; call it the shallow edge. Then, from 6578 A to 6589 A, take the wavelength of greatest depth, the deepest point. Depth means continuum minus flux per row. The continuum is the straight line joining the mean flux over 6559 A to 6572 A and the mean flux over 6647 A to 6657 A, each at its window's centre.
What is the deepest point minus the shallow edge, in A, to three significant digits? -45.6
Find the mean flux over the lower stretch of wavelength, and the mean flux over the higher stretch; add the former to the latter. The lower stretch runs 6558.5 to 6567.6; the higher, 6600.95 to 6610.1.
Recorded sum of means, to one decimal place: 22.8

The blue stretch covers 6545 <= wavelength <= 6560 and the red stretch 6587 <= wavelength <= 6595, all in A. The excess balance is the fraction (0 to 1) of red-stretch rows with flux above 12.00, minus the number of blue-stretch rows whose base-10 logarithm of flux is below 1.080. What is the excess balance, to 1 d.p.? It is -2.0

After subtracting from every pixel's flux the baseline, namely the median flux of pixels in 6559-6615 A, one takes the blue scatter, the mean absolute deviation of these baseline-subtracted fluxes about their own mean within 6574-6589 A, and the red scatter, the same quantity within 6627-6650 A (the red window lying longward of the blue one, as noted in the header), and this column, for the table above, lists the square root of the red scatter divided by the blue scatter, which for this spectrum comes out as 0.84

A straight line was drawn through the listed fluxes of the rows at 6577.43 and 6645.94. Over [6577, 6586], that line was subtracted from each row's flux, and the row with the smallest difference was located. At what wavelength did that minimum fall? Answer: 6577.43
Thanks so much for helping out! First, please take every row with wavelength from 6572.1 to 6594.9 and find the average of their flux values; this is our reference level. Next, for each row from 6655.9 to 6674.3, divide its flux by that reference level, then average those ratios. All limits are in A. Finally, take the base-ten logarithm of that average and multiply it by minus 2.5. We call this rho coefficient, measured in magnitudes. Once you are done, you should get 0.038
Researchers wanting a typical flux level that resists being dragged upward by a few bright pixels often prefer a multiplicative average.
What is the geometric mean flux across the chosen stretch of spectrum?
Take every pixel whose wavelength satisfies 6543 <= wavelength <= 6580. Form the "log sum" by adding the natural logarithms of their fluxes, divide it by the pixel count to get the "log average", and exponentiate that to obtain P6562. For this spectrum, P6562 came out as 11.7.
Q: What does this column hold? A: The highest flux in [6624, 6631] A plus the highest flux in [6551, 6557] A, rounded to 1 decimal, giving 24.7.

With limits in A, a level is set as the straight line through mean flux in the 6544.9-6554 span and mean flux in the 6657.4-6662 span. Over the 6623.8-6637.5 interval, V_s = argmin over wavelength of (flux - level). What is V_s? 6633.70 A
